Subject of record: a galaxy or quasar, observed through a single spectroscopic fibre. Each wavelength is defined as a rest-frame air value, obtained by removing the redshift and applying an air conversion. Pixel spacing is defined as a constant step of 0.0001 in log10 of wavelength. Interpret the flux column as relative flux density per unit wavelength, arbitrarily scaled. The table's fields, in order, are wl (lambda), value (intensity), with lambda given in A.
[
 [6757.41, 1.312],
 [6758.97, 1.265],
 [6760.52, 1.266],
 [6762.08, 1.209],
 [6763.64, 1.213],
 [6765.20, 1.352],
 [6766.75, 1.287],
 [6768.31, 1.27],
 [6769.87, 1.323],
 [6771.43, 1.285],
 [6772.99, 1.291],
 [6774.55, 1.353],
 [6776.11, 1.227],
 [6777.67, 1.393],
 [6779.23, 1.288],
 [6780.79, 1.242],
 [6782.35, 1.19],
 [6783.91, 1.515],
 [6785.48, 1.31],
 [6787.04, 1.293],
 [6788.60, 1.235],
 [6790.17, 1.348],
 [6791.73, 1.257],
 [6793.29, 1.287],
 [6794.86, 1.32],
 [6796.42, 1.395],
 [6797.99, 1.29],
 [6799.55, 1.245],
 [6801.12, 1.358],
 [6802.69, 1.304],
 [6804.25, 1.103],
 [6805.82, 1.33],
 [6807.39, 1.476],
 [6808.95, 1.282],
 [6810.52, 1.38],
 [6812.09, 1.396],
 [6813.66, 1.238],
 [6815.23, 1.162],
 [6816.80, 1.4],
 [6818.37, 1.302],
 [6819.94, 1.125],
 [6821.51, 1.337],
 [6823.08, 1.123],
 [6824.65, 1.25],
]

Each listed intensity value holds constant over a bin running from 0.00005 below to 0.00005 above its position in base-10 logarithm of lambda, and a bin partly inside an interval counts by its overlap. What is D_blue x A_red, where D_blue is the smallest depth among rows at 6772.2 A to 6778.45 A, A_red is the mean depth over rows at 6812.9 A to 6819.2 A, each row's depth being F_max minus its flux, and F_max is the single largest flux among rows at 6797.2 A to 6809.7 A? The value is 0.02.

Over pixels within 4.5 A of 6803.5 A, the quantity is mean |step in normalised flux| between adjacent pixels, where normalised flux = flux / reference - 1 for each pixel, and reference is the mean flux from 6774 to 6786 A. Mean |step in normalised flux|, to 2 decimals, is 0.11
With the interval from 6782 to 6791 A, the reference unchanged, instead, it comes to 0.11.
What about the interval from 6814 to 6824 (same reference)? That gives 0.14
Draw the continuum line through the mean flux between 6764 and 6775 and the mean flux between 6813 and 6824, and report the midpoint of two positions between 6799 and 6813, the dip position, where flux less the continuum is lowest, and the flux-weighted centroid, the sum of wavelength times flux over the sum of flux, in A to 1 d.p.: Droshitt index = 6805.1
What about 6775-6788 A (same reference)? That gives 6782.0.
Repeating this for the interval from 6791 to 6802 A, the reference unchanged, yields 6798.0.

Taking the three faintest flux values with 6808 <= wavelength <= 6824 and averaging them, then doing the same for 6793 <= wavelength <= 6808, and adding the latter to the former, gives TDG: 2.35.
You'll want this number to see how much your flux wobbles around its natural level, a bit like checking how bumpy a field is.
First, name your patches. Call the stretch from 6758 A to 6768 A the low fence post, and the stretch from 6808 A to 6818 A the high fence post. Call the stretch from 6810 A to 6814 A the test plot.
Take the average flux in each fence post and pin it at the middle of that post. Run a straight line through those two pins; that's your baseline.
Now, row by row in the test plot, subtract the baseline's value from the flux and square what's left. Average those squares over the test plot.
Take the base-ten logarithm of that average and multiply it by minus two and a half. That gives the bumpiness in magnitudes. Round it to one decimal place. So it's 5.6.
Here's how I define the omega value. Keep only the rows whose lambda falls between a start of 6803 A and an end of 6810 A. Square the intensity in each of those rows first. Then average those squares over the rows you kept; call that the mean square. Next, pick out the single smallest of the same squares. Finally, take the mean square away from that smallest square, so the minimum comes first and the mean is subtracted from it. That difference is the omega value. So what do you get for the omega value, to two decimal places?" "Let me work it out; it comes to -0.49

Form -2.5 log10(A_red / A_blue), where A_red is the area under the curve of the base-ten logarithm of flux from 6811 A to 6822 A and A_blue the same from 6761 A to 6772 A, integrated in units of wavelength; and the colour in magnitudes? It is -0.01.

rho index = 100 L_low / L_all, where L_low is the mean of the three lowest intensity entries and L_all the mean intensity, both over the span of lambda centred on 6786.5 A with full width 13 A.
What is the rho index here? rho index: 94.1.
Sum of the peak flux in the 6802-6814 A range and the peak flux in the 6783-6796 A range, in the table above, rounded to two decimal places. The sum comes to 2.99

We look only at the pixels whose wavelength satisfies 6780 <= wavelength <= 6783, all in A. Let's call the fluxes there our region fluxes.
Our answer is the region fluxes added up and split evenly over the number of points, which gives 1.22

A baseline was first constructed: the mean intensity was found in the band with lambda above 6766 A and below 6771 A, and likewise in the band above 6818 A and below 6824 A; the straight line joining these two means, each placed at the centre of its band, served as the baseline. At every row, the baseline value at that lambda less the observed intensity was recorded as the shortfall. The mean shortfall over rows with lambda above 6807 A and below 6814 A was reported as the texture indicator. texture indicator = -0.12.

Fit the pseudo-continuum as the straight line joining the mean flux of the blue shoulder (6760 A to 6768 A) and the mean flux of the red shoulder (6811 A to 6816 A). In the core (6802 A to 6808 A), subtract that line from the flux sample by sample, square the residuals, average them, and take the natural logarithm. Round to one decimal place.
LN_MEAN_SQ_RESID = -4.0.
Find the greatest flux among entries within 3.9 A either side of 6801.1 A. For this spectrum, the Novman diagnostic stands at 1.358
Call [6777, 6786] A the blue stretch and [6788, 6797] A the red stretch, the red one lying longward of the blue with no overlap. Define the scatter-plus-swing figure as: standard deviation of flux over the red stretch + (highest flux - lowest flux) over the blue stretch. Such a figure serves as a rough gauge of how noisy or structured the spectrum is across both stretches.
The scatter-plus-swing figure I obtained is 0.38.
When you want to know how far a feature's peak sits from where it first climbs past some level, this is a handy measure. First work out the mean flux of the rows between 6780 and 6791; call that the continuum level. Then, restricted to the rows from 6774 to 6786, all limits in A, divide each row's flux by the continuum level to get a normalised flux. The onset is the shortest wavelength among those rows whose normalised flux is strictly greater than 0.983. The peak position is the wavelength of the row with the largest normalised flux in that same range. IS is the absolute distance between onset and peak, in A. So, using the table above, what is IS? 9.4 A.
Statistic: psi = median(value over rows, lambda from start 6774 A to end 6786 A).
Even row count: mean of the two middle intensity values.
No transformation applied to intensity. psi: 1.30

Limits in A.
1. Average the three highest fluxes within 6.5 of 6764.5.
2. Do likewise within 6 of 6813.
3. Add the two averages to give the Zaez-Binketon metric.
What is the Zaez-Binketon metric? 2.74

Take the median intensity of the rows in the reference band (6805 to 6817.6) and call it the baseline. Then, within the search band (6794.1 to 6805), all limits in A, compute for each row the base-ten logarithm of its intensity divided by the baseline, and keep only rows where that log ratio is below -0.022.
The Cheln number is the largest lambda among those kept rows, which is 6804.25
